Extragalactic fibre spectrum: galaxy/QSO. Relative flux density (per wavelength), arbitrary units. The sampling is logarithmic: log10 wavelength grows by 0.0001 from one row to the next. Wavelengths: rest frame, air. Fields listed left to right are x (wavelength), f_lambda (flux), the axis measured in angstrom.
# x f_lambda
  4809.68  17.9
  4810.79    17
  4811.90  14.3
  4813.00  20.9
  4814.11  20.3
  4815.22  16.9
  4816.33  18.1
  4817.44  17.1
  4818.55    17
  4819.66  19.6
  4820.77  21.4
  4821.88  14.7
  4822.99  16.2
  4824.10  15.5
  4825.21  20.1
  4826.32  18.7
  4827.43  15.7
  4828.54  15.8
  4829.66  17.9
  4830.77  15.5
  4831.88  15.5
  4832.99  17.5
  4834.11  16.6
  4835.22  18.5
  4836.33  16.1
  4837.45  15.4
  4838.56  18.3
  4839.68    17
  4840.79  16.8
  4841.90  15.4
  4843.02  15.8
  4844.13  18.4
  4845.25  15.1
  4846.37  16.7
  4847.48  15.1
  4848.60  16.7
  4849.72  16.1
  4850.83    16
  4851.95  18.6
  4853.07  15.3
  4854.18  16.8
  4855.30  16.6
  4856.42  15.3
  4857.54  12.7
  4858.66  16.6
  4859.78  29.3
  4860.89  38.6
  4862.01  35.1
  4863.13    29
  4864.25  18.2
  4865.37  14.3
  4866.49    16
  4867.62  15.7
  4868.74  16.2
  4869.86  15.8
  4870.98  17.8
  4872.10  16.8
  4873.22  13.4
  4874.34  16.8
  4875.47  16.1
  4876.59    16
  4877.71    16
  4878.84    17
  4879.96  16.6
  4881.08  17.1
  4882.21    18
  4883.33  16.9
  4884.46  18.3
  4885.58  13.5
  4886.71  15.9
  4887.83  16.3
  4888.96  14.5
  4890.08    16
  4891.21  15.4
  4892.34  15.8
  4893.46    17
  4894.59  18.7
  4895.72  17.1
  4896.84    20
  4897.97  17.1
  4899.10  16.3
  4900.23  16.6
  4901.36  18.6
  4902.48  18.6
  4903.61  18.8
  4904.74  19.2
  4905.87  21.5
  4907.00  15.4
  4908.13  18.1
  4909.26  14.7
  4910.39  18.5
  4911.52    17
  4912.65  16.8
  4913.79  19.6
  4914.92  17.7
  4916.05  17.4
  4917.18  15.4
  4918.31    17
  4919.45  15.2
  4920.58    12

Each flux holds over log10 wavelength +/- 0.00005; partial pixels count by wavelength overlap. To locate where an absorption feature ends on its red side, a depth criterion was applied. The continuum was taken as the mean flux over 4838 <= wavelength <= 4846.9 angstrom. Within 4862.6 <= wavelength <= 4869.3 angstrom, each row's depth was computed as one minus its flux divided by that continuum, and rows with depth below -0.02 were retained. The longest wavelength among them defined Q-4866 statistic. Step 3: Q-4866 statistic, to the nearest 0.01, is 4864.25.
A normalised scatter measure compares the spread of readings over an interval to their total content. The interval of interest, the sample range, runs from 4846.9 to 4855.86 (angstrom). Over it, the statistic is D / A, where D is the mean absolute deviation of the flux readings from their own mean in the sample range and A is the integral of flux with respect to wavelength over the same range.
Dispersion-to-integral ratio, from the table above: 0.0053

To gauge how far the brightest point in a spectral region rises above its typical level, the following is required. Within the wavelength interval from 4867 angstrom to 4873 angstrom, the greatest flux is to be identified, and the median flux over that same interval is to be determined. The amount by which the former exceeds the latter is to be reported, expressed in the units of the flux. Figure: 1.6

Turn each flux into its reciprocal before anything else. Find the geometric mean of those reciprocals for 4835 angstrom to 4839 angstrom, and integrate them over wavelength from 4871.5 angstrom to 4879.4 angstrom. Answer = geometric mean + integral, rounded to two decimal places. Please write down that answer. 0.55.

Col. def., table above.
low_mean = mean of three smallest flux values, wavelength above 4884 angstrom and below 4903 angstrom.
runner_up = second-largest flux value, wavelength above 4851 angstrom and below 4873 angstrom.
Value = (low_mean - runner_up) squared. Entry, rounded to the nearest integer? 426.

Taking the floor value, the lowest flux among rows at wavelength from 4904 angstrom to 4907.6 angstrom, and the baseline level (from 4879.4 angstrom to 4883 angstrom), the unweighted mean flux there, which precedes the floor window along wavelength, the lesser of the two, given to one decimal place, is 15.4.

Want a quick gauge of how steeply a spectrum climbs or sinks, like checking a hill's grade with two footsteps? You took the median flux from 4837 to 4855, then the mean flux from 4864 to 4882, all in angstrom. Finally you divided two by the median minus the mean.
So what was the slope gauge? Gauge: 12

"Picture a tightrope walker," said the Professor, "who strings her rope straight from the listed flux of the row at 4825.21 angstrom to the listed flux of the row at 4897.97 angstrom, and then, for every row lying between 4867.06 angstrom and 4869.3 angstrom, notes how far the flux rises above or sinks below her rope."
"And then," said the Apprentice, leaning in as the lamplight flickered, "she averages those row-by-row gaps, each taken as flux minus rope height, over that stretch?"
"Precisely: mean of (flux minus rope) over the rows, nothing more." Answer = -2.4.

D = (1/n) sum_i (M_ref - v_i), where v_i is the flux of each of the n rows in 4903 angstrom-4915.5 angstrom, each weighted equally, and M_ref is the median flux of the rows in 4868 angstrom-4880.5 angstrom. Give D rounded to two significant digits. -1.7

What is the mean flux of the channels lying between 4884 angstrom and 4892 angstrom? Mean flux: 15.7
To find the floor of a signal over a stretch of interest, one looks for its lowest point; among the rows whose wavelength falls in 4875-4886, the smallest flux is 13.5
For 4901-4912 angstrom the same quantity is 14.7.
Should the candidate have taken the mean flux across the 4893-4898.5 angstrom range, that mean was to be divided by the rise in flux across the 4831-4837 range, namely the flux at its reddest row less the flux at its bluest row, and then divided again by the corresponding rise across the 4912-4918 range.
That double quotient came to -21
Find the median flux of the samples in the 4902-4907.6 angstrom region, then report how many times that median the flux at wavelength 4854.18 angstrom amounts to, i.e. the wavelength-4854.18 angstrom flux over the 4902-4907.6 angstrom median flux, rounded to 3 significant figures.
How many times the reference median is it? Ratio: 0.894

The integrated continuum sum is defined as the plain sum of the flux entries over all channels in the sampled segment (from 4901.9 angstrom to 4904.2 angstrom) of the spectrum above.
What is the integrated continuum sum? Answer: 37.4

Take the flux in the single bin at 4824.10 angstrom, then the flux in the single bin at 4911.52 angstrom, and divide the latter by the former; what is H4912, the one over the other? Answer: 1.10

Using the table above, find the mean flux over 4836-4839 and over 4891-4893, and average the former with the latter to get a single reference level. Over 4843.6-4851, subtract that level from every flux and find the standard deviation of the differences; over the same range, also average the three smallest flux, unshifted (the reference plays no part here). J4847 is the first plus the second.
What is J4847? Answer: 16.5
